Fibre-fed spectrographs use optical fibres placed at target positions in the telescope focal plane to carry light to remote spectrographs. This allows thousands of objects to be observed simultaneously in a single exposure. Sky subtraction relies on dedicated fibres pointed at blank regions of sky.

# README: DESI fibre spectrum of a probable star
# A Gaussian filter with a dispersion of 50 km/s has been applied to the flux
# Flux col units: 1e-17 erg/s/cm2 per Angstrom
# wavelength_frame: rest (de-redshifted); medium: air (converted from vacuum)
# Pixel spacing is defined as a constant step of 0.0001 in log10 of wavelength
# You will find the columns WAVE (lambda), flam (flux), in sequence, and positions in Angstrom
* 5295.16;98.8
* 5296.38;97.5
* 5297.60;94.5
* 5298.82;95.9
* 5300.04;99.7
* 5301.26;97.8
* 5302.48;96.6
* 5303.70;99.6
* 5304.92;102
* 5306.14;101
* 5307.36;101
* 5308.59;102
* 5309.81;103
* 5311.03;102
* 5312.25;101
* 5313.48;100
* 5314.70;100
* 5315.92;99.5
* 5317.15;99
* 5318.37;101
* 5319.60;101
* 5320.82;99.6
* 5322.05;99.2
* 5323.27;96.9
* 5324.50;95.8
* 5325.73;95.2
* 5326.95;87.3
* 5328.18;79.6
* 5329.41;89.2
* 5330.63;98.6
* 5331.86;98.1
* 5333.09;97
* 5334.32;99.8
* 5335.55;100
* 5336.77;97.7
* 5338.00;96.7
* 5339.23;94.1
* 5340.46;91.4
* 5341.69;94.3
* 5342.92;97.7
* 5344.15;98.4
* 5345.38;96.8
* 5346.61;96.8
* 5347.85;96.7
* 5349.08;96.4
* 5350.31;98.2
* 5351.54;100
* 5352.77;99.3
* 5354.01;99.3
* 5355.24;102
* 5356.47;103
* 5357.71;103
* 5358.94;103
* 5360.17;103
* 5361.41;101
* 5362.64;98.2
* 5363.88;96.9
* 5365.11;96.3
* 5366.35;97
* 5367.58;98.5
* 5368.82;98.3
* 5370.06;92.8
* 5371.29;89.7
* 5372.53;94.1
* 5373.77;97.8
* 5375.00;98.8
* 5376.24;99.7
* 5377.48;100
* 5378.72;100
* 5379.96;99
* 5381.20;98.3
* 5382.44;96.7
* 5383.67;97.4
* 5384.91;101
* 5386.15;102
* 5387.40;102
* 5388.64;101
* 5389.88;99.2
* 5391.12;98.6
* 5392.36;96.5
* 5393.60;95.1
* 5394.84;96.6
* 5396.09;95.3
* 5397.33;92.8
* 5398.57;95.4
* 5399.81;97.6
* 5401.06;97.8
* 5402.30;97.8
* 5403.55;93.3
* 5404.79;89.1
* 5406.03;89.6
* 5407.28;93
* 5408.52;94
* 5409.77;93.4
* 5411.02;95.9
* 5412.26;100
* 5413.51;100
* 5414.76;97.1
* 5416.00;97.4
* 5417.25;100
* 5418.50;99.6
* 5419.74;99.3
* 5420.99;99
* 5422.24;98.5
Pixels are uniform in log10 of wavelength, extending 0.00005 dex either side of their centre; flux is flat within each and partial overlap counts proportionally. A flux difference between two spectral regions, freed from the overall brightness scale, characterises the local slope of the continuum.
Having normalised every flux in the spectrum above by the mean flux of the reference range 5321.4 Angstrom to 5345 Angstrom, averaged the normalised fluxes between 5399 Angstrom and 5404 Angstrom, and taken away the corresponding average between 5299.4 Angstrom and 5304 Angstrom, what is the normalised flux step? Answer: -0.019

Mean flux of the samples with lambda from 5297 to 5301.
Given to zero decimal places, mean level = 97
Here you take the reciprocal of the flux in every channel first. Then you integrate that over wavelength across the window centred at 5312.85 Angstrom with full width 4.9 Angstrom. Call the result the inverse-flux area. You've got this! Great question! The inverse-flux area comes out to 0.049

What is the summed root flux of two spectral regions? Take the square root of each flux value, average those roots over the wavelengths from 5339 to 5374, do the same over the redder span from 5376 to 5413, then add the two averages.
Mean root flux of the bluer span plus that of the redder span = 19.73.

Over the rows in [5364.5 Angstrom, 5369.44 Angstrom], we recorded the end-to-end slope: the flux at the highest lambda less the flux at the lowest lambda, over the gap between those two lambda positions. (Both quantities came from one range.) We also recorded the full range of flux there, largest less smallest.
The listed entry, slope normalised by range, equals 0.25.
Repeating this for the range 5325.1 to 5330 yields -0.10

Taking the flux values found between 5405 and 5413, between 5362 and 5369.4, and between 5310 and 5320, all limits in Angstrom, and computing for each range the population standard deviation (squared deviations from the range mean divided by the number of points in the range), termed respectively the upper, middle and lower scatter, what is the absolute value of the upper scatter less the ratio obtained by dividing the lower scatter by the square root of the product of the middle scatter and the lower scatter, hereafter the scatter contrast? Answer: 2.1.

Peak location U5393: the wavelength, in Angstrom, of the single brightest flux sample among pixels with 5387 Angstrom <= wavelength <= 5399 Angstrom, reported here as 5387.40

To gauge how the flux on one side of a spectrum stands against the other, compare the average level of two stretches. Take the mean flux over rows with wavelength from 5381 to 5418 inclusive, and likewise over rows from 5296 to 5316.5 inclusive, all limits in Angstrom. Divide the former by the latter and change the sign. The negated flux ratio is -0.97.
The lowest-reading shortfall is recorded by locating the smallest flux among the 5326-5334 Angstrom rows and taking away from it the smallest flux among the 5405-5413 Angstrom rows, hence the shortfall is -10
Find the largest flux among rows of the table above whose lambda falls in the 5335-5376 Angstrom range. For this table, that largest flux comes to 103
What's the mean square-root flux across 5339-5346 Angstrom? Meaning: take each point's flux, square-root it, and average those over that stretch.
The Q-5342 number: 9.8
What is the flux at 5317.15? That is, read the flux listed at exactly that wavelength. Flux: 99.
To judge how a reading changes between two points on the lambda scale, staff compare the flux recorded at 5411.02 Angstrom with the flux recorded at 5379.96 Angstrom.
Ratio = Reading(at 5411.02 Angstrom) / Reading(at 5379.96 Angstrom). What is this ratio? 0.97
